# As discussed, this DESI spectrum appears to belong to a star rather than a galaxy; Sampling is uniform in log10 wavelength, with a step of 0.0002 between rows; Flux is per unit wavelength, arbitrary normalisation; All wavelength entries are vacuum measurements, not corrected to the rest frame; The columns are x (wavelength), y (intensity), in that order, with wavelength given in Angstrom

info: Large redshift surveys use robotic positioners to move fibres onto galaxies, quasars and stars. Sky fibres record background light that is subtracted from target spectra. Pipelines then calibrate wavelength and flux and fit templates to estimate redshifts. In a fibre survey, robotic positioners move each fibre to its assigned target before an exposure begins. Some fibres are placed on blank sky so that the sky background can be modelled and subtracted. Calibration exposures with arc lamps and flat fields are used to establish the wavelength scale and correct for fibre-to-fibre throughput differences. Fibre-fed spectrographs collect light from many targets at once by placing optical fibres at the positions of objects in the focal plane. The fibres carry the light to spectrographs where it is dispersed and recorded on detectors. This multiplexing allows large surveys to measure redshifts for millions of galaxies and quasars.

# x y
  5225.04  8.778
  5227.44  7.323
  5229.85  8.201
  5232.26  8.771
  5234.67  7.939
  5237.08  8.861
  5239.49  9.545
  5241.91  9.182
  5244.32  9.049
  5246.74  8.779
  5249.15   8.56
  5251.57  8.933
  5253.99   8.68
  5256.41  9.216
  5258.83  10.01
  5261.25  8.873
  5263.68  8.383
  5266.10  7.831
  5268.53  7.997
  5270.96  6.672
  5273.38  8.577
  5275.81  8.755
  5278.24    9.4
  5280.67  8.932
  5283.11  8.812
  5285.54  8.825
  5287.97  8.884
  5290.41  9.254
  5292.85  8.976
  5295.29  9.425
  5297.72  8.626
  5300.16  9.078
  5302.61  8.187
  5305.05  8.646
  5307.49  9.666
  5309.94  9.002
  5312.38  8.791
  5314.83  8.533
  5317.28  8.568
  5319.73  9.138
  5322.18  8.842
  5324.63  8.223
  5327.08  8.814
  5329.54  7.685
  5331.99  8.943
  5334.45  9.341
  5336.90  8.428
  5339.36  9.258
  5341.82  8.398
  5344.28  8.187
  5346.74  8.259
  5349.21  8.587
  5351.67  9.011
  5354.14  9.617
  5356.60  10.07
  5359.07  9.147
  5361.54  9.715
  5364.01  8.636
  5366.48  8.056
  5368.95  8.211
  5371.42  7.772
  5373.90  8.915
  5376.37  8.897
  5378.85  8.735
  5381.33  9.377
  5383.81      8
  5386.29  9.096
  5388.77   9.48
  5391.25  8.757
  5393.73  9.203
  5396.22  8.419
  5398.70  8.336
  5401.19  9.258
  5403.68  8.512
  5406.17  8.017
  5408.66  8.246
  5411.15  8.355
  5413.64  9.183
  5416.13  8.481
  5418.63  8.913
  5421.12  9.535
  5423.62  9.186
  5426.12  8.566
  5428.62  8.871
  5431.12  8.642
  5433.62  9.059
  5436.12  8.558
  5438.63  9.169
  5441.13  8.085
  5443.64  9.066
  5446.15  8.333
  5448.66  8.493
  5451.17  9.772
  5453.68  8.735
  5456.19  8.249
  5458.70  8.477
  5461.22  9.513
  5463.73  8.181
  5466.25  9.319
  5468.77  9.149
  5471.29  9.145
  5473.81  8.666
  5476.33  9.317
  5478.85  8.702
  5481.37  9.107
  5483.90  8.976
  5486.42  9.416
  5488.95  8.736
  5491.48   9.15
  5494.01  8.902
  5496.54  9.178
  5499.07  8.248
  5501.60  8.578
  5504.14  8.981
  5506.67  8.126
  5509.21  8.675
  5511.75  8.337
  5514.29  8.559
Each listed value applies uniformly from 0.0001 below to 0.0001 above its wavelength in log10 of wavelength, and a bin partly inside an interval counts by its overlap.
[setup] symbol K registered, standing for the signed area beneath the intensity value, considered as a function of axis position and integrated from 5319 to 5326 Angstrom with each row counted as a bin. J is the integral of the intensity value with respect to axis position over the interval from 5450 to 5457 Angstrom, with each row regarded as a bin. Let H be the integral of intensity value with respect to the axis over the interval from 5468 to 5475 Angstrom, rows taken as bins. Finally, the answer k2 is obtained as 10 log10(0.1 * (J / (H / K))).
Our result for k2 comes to 7.84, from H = 63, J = 62.7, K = 61.0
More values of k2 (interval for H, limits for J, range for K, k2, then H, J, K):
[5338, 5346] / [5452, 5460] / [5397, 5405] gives 8.40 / 69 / 68.5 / 69.4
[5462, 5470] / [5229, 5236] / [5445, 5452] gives 7.02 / 71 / 58.2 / 61.7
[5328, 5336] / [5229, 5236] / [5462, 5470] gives 7.78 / 69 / 58.2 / 71.4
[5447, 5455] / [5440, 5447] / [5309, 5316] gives 7.07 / 72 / 59.5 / 61.4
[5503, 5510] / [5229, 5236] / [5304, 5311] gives 7.91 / 60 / 58.2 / 63.8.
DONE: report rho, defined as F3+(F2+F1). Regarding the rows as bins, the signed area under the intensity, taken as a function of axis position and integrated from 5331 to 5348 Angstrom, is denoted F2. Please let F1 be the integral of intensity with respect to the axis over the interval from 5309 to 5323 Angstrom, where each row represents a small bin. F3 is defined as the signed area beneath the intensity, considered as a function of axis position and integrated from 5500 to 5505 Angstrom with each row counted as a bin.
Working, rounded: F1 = 123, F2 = 148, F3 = 44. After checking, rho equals 315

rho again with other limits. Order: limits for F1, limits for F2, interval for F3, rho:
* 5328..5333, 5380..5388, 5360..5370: 199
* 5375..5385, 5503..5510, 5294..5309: 282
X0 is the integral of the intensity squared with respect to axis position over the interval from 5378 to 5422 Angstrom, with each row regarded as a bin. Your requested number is 3392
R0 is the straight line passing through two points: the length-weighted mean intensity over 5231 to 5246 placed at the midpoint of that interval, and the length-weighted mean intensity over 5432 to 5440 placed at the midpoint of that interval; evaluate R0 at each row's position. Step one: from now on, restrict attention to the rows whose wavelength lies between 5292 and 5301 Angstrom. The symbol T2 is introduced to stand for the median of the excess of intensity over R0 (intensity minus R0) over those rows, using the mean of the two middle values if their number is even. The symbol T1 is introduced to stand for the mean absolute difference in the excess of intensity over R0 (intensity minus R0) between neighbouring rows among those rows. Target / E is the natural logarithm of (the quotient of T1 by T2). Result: 1.42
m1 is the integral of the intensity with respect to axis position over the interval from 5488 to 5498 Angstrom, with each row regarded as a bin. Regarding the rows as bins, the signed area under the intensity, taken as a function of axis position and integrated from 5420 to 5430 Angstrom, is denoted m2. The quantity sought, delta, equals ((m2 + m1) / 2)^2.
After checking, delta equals 8108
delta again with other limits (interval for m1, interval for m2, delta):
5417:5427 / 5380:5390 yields 8123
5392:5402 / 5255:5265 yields 7993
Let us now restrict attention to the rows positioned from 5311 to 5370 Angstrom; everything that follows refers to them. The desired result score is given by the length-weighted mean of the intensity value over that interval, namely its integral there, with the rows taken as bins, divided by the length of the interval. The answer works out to 8.77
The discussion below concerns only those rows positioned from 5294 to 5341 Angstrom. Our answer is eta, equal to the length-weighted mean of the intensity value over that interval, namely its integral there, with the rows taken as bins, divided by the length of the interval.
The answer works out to 8.80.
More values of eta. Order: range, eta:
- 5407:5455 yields 8.80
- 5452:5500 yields 8.92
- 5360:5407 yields 8.71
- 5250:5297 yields 8.76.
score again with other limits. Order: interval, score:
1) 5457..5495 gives 8.98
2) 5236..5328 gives 8.80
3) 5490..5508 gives 8.74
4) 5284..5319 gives 8.89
